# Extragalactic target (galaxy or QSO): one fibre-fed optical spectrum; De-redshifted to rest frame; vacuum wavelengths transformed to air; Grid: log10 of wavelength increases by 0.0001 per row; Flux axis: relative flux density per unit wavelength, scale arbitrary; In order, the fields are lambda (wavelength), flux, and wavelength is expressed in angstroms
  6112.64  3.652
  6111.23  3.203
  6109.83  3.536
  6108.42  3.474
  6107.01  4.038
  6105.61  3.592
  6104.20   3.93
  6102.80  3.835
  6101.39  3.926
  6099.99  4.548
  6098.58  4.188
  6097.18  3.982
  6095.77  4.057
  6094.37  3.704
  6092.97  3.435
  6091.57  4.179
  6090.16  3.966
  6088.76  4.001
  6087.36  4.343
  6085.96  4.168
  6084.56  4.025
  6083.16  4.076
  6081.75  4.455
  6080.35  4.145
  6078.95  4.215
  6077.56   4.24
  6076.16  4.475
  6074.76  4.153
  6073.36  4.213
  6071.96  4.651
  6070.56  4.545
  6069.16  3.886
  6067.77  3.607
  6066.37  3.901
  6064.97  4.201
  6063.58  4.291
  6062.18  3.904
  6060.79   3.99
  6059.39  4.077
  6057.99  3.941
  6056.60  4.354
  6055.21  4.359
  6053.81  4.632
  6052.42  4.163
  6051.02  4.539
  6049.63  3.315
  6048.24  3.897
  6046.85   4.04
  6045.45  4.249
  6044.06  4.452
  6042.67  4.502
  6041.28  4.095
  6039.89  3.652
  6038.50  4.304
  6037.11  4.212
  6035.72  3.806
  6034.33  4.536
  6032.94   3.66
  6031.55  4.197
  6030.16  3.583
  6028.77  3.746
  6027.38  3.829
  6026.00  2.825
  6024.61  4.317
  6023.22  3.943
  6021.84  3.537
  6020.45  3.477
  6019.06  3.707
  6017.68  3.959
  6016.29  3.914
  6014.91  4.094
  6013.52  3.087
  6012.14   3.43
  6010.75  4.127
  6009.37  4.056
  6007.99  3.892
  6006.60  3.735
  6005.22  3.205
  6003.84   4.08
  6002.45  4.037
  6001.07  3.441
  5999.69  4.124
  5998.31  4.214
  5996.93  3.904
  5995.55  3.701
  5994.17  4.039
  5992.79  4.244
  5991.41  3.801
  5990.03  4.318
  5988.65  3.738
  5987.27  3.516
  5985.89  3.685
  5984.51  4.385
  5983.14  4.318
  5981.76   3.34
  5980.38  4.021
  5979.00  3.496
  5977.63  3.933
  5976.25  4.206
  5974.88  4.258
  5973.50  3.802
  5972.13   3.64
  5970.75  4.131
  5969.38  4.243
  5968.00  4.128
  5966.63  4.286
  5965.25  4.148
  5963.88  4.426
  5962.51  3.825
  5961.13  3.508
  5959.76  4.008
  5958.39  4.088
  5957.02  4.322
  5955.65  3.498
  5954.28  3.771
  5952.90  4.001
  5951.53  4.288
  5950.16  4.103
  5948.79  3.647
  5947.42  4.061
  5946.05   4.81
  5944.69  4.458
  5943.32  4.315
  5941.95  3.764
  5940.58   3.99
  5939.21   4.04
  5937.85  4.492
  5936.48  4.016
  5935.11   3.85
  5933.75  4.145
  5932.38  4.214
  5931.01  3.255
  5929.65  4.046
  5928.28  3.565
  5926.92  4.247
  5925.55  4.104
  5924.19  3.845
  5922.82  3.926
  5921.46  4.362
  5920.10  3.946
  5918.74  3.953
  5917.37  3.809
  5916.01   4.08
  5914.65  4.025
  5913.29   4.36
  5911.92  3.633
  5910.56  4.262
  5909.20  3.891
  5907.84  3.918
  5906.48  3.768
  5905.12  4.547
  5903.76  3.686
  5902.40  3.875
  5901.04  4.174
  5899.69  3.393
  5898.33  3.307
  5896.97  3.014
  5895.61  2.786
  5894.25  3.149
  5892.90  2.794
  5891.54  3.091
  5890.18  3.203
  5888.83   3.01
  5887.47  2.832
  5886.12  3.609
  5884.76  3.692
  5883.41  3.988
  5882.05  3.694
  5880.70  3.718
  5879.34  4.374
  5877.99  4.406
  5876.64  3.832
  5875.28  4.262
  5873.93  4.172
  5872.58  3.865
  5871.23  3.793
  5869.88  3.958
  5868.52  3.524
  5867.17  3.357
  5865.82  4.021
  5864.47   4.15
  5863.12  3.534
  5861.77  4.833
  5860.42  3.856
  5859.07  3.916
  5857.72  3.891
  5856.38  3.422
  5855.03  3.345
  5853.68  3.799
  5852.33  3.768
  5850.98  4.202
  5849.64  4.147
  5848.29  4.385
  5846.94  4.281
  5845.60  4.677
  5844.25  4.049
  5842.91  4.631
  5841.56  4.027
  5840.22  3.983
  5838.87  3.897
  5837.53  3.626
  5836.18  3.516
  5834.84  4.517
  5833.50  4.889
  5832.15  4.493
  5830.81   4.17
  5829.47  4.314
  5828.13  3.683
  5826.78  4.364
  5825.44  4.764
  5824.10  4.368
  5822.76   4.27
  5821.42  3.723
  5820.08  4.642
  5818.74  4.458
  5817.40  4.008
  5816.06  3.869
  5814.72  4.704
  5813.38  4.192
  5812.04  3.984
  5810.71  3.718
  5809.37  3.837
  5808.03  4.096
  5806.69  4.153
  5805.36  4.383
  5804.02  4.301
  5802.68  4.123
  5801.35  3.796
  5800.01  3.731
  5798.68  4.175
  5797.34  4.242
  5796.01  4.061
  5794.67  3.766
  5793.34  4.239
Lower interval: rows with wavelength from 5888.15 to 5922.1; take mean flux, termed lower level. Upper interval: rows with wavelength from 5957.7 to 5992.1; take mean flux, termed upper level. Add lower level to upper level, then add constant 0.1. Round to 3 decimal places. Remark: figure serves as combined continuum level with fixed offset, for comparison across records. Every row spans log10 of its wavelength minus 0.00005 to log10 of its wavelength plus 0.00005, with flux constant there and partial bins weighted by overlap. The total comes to 7.751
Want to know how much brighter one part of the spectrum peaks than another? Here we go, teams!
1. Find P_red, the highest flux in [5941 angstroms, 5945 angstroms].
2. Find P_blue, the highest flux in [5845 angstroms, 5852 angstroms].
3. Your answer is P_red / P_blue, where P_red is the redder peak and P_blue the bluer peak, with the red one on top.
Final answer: 0.95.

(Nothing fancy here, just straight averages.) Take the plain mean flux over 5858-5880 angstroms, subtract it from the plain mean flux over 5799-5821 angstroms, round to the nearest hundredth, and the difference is 0.13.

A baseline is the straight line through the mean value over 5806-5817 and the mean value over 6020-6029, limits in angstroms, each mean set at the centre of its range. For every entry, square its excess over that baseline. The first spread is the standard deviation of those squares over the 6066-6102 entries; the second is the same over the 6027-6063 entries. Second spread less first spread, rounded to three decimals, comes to -0.015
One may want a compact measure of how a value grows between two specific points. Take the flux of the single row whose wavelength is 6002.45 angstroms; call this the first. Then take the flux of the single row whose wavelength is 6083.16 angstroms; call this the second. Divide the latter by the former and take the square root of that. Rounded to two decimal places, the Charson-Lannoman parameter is 1.00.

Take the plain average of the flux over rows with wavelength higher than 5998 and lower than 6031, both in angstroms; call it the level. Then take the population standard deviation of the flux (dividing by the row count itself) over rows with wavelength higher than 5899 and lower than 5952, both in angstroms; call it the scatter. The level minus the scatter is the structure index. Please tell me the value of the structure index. 3.45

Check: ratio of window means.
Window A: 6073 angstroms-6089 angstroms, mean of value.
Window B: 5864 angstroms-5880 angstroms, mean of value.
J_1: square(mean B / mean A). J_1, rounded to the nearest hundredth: 0.89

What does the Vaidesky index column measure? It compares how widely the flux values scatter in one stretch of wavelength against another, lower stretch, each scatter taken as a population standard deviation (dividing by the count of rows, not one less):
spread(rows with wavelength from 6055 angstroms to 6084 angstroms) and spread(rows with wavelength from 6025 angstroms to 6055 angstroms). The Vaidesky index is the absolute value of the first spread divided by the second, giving 0.56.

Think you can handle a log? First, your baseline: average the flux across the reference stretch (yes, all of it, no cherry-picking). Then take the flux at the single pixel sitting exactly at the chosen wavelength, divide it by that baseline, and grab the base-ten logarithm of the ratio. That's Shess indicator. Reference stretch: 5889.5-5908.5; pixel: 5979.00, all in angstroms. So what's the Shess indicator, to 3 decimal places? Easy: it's 0.002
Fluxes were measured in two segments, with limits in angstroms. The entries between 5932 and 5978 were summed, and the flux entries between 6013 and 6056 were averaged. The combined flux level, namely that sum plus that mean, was 142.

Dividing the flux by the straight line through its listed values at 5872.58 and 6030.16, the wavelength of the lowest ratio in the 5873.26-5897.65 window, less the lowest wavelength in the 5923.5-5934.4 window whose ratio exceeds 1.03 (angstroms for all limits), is -29.9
